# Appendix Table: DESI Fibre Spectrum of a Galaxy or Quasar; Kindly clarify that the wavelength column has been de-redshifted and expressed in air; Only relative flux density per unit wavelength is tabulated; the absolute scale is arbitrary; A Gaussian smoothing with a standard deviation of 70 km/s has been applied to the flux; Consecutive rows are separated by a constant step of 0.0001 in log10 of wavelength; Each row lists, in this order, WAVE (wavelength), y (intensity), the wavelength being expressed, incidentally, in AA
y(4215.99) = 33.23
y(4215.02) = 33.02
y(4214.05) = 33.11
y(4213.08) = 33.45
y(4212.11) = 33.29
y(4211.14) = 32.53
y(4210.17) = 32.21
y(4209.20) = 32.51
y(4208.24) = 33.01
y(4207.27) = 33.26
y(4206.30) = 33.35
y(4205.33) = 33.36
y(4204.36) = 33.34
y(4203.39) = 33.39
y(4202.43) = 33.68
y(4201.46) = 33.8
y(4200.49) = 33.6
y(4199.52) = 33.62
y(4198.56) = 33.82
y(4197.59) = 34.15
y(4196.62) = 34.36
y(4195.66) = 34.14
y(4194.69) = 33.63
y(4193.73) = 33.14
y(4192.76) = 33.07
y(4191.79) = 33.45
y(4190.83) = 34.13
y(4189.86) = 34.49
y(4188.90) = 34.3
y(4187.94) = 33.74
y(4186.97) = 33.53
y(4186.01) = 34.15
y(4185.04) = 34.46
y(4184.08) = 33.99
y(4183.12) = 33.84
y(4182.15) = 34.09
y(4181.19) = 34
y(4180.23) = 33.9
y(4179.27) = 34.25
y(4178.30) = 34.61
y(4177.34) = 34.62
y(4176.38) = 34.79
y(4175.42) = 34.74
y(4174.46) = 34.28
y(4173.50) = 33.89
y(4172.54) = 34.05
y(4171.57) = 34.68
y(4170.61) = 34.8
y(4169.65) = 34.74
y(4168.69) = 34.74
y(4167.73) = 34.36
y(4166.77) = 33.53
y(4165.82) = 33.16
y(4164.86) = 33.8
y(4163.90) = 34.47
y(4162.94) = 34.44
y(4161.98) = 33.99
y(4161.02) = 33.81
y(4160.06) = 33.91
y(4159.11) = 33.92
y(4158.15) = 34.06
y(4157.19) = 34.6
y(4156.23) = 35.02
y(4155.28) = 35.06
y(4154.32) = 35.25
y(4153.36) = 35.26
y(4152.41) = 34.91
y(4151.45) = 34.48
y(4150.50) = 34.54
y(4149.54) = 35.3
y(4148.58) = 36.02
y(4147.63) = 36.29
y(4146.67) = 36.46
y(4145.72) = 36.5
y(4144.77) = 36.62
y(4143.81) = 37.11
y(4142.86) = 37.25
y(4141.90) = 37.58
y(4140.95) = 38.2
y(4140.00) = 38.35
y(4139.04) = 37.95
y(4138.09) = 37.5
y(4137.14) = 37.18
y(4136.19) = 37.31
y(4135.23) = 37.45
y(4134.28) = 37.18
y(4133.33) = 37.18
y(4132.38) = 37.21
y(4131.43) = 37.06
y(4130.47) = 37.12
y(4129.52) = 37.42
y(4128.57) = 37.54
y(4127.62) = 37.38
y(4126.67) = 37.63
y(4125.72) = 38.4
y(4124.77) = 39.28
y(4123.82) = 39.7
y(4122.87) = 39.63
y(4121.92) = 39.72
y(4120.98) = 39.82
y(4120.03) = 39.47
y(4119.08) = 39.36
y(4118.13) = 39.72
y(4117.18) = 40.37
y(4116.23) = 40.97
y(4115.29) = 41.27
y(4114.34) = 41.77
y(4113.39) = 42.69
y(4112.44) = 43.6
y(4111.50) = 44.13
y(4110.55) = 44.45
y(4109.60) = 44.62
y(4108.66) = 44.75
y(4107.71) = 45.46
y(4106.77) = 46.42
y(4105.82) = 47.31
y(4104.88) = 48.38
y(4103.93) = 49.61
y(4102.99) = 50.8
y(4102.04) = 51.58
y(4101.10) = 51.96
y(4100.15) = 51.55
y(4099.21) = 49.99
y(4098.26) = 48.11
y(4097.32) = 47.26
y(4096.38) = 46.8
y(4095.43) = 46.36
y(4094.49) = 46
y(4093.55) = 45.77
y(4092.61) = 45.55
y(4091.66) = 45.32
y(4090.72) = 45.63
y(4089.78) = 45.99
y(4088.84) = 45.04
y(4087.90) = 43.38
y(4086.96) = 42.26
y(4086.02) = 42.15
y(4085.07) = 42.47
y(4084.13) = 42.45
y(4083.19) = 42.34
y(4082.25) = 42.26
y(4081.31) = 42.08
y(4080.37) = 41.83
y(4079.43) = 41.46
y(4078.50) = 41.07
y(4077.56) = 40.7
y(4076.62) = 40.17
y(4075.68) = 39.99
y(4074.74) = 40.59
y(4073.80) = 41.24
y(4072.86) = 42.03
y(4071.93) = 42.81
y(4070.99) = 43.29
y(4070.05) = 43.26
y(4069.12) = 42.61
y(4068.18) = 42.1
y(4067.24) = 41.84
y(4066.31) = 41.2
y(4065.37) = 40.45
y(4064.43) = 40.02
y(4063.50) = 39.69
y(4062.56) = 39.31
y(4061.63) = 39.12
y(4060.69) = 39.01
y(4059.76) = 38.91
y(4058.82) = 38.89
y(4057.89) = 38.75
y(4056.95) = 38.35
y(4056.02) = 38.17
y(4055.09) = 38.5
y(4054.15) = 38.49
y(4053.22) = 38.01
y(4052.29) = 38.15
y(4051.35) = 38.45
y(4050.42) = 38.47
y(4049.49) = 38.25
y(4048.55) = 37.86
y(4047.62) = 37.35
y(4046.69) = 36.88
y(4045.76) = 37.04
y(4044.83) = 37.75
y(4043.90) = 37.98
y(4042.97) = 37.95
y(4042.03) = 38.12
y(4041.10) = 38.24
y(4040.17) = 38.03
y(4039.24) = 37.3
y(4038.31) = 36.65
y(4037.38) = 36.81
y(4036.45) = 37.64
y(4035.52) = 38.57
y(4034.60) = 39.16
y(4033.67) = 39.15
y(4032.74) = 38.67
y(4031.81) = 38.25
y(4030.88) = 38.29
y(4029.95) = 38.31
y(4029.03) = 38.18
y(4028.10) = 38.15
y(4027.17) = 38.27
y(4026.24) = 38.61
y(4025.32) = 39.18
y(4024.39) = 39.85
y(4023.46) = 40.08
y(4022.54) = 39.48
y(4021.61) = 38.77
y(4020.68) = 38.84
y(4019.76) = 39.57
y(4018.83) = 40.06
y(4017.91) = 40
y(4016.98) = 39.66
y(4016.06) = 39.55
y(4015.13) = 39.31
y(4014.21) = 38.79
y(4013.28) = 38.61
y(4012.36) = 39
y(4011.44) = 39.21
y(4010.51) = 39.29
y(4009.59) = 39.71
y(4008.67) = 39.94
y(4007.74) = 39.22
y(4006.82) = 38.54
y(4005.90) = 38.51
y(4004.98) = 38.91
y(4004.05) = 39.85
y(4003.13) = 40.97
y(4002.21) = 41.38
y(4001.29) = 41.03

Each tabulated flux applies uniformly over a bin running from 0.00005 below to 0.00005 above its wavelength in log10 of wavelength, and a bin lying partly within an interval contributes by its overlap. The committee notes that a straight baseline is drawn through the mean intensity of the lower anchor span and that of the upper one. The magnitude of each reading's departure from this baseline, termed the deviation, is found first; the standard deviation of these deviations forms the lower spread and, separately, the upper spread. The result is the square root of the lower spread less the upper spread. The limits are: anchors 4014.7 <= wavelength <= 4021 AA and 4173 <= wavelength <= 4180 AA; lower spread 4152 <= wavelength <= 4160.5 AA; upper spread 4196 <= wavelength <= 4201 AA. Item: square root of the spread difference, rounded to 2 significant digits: 0.48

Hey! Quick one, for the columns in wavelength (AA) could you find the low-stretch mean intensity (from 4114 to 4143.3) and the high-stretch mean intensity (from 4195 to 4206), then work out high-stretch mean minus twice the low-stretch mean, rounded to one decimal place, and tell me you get -43.3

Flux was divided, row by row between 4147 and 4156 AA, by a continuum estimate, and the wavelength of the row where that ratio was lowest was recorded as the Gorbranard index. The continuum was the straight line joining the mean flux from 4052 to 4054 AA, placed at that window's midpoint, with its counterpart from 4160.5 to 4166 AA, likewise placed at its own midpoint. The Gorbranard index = 4151.45 AA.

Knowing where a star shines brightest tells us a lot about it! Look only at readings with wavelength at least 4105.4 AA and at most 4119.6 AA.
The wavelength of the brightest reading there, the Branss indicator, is 4105.82 AA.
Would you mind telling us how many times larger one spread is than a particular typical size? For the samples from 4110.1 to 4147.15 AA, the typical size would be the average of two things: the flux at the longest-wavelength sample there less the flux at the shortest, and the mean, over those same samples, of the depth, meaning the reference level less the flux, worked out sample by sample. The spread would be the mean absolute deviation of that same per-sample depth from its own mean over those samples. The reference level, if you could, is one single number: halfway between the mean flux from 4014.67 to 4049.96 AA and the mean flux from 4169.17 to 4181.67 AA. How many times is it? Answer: -0.34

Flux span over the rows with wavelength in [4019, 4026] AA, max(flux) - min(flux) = 1.31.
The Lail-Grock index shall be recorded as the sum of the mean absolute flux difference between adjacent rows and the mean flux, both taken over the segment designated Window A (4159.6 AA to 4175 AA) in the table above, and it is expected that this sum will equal 34.5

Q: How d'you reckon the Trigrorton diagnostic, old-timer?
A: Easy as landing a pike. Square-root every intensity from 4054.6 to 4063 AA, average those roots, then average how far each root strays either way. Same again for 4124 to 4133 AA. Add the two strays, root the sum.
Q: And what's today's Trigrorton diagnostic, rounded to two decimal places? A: 0.26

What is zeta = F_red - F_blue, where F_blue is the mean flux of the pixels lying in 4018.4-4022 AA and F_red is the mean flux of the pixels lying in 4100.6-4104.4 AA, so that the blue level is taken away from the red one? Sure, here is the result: 11.7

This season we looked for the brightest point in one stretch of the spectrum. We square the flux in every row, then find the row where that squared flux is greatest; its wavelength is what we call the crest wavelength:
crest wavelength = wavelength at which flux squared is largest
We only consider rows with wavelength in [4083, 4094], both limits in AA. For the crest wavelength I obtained 4089.78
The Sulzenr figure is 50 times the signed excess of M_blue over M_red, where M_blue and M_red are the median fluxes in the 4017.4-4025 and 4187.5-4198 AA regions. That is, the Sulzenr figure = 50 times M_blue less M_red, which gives 279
